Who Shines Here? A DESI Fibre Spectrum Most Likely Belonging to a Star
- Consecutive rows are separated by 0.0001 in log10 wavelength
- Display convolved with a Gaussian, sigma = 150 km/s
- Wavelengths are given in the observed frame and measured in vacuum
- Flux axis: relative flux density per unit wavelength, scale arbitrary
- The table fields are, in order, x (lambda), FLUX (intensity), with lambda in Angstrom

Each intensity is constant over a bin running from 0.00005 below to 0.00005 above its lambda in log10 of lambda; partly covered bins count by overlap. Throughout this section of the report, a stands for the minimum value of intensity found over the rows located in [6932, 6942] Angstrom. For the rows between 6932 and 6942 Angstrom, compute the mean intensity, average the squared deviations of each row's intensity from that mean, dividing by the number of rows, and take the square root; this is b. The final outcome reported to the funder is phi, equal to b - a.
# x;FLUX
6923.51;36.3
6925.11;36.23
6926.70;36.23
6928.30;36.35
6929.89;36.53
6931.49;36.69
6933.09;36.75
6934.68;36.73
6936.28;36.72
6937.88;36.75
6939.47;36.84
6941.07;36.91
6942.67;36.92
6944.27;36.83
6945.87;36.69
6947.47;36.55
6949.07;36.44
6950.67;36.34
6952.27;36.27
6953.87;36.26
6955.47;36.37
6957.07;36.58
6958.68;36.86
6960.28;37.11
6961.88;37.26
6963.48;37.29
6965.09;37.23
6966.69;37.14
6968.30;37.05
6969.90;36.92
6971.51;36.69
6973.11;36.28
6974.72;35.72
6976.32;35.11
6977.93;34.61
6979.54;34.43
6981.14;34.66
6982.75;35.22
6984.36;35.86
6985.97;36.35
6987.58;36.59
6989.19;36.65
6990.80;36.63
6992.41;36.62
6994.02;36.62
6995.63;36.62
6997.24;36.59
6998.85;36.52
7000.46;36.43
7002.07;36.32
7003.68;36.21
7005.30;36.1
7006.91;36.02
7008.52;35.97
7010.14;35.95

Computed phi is -36.7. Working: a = 36.72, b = 0.07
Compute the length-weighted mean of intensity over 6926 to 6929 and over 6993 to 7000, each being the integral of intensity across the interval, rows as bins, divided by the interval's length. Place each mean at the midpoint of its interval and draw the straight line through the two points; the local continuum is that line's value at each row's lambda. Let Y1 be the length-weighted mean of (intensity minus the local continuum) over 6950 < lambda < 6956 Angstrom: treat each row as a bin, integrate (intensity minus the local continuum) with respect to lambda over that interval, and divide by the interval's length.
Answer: -0.1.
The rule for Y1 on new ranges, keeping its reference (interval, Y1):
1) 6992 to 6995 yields 0.0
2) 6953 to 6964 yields 0.4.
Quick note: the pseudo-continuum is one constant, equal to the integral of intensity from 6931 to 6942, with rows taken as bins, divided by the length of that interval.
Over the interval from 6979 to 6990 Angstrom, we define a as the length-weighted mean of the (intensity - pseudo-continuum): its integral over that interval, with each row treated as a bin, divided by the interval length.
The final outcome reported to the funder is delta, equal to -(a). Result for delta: 1.1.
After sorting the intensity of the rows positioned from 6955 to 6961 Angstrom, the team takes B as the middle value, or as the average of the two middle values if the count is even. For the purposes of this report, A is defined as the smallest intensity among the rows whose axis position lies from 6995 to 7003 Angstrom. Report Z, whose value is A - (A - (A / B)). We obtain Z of 0.99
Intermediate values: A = 36.32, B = 36.7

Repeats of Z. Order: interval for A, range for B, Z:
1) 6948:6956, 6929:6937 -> 0.99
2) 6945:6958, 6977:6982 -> 1.05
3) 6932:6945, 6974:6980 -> 1.05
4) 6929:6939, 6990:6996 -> 1.00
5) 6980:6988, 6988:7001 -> 0.95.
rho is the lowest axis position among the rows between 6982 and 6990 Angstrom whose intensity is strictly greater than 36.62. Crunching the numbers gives 6989.19 Angstrom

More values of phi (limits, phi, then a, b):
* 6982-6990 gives -34.7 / 35.22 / 0.54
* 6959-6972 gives -36.5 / 36.69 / 0.19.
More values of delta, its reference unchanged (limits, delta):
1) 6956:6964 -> -0.2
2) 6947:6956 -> 0.4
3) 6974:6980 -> 1.8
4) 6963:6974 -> -0.1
